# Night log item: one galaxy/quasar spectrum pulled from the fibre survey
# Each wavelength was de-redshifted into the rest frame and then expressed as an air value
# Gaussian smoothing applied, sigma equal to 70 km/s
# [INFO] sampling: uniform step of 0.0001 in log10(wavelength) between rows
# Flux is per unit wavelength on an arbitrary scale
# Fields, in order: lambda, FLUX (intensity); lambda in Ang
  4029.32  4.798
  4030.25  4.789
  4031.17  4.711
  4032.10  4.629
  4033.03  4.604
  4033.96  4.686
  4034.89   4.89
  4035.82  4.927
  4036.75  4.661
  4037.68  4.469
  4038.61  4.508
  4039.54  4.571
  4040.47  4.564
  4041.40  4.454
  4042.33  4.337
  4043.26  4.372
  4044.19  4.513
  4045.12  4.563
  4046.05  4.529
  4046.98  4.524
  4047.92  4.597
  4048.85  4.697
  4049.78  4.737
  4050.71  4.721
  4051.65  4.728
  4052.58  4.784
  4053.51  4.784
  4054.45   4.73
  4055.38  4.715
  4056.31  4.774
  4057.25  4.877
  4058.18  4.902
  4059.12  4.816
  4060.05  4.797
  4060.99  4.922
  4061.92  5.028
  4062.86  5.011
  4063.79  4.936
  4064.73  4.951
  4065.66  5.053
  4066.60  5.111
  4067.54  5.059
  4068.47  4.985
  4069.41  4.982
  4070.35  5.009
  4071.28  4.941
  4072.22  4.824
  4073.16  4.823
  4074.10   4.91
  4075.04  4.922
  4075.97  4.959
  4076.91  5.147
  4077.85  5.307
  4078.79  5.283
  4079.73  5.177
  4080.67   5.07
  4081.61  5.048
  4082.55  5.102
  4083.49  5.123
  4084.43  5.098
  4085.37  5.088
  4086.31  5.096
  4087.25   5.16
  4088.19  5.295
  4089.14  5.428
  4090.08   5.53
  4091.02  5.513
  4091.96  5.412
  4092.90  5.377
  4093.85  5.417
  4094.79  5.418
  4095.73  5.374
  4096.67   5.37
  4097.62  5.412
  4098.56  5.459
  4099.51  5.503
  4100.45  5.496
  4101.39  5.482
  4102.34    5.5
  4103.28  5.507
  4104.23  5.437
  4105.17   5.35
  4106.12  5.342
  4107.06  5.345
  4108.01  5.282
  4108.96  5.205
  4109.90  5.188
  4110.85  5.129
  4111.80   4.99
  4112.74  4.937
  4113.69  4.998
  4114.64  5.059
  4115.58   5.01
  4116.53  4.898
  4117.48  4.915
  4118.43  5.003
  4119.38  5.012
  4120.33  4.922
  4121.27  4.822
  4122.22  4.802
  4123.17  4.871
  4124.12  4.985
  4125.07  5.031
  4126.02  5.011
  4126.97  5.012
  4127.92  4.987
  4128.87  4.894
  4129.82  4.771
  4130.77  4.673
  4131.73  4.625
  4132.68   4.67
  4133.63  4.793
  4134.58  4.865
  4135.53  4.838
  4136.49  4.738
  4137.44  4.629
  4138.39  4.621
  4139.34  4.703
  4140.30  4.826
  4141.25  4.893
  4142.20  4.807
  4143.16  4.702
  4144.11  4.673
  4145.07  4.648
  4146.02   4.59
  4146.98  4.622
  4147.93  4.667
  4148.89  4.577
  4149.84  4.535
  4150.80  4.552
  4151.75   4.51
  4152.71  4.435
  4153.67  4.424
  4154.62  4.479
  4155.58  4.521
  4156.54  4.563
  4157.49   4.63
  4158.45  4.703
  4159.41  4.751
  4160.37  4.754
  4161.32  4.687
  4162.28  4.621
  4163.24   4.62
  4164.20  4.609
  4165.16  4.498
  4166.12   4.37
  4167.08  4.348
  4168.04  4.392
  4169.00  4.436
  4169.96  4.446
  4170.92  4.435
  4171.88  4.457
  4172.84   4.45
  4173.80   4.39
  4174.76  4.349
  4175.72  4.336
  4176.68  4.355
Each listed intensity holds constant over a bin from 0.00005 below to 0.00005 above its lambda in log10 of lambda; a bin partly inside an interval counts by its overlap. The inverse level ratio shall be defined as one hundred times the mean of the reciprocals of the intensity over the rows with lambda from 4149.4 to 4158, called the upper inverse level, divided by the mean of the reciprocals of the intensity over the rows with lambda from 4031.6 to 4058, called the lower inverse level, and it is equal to 103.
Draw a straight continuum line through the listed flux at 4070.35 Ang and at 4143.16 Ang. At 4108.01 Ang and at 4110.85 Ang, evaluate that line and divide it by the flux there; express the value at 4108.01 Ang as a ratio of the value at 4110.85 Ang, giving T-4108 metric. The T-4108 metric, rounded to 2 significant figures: 0.97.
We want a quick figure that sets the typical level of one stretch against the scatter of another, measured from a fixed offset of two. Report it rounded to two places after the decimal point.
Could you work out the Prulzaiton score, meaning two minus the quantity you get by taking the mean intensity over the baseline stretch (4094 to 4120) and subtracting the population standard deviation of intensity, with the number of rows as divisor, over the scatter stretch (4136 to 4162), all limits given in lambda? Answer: -3.13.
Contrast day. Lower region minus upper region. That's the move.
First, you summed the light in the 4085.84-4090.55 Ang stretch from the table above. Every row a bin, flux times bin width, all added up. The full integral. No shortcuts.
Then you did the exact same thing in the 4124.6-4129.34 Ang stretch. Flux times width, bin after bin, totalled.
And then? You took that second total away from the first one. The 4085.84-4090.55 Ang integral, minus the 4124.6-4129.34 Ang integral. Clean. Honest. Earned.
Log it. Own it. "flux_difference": 1.3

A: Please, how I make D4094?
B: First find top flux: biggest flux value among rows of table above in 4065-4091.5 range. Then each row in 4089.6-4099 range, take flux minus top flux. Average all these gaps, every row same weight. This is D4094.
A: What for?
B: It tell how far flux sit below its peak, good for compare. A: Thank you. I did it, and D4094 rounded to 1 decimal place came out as -0.1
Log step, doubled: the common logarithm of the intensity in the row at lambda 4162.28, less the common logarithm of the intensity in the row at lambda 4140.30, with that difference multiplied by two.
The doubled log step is -0.038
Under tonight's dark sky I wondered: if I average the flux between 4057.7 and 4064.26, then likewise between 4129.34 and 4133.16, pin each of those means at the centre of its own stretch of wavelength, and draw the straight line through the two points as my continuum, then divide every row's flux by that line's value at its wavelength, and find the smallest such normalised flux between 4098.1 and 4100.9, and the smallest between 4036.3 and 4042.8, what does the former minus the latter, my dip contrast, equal 0.27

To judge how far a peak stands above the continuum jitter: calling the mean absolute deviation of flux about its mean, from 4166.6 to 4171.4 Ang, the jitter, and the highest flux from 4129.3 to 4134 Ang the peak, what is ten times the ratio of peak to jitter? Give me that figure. 1447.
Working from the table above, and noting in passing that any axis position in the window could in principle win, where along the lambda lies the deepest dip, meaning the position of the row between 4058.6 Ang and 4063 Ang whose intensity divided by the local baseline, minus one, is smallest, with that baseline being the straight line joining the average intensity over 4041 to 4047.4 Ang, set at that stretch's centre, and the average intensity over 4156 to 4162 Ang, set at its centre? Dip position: 4060.05 Ang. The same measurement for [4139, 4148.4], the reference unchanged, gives 4146.02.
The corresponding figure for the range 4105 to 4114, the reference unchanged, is 4112.74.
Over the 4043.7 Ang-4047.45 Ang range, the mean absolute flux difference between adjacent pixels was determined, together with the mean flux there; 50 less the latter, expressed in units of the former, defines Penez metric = 1533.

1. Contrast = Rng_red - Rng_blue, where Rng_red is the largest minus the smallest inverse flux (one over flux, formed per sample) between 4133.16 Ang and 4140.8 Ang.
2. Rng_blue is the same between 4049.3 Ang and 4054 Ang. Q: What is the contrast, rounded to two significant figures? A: 0.0081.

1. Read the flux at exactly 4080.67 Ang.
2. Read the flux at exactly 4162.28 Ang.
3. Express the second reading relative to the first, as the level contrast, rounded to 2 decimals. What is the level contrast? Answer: 0.91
